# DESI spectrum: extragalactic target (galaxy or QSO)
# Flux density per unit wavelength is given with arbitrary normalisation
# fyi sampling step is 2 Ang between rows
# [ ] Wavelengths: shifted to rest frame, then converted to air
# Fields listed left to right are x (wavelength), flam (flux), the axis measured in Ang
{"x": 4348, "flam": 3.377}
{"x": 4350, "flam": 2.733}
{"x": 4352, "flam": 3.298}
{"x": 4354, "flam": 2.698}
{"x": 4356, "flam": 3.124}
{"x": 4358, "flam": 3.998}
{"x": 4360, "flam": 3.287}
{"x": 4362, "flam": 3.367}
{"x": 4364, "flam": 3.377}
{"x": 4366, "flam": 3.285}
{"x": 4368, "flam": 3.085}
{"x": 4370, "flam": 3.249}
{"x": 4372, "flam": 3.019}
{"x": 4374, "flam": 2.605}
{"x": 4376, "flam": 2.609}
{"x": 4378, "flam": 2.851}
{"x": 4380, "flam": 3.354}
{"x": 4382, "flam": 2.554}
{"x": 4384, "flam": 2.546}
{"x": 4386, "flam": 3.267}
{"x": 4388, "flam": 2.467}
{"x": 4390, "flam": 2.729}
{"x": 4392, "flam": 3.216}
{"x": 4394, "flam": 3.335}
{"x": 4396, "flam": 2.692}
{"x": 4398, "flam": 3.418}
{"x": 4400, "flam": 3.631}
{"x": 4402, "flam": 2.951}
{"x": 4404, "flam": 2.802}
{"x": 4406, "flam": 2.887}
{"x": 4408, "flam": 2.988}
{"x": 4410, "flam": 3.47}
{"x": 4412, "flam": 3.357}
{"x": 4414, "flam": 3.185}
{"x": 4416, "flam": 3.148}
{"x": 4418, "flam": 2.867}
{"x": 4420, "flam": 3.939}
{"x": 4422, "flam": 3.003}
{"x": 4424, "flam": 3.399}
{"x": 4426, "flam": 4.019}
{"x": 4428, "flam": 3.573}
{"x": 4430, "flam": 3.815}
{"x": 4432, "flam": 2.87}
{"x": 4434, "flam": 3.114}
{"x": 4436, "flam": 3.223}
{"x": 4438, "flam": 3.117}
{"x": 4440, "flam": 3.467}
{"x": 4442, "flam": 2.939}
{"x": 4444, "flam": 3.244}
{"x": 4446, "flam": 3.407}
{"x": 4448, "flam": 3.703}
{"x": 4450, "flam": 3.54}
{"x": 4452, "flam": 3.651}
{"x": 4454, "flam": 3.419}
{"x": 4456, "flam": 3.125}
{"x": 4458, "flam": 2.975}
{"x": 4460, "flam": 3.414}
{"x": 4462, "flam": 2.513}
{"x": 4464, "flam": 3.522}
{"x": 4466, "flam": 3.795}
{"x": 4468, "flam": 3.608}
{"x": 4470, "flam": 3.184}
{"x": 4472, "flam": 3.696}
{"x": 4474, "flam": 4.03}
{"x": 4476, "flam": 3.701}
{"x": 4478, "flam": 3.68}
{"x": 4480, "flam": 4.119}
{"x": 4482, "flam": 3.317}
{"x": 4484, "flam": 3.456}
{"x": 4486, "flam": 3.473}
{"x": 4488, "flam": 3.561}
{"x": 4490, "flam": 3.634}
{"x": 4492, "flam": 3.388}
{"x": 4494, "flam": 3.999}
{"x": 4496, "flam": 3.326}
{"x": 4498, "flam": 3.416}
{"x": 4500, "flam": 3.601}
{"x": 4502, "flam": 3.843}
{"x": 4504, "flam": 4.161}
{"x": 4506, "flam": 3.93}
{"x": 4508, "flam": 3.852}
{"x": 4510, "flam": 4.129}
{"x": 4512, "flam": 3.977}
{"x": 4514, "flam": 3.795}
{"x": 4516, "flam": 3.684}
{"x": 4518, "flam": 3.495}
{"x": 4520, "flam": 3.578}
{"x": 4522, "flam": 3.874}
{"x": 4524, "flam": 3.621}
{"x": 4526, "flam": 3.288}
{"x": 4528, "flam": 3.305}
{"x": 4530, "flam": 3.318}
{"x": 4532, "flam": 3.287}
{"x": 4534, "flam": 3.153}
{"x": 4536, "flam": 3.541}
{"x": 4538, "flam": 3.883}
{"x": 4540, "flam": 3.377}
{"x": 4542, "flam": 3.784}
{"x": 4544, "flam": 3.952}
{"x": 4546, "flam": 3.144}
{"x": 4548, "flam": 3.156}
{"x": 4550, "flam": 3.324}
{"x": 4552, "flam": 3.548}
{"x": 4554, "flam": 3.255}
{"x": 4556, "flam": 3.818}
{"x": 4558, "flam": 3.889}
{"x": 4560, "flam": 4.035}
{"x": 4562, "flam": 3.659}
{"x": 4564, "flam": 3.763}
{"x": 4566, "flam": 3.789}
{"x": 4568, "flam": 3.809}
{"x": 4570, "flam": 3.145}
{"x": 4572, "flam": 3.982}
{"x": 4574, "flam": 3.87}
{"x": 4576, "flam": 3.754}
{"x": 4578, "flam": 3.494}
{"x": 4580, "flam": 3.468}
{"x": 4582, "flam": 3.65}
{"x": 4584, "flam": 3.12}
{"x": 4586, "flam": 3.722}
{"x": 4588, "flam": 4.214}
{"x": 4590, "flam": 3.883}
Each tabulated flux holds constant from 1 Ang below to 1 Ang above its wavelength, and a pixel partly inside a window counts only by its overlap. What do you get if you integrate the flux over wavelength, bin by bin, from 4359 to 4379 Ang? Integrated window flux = 61.5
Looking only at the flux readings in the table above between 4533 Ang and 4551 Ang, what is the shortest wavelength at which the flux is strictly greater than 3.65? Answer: 4538 Ang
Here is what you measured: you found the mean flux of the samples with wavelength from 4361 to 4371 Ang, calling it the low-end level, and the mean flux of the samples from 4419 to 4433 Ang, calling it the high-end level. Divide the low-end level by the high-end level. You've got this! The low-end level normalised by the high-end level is 0.93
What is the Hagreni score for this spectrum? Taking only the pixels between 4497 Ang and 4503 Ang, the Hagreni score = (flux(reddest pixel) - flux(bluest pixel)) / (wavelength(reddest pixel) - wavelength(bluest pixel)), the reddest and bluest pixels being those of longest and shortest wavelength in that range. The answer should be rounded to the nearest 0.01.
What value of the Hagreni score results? 0.11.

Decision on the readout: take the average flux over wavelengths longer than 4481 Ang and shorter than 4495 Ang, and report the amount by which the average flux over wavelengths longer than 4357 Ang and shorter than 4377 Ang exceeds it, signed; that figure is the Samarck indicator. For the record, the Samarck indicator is -0.36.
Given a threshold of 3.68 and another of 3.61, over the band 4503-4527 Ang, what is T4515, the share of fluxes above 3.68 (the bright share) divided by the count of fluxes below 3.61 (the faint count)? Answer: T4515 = 0.222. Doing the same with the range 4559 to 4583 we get 0.194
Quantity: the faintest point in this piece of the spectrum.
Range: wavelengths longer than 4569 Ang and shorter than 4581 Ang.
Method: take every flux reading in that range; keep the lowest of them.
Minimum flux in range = 3.145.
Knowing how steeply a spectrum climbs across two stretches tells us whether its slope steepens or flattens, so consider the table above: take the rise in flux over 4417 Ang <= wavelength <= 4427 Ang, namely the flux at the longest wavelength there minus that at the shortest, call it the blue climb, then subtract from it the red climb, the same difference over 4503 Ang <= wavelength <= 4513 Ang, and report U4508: 1.3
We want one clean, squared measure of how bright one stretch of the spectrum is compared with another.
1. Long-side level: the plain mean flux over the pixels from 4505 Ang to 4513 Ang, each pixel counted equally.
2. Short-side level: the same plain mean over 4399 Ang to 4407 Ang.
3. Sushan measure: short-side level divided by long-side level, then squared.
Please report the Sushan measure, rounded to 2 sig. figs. 0.60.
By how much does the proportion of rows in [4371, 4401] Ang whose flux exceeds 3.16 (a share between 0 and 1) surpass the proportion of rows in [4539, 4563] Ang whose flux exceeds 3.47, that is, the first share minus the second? -0.18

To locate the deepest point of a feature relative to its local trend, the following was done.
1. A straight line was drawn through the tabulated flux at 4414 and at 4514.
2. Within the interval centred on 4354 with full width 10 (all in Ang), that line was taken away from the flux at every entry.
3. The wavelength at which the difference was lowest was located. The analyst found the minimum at 4354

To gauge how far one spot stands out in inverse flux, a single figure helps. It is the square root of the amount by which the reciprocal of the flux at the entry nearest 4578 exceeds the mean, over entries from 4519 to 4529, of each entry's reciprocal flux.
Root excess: 0.046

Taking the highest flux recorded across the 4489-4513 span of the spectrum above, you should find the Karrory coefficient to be 4.161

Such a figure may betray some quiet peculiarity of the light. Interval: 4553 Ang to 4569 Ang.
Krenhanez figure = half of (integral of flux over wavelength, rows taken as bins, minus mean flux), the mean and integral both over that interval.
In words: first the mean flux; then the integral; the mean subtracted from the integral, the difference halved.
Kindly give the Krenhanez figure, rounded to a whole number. 28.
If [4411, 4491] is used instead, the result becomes 135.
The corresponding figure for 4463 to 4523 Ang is 109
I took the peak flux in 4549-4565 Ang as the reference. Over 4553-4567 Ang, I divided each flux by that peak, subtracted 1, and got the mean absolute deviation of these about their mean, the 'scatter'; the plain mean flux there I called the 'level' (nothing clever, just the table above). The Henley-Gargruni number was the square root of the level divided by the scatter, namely 9.6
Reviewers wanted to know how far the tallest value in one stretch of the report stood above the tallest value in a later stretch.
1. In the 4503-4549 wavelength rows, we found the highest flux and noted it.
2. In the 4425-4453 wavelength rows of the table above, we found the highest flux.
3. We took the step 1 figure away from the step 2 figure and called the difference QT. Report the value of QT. -0.14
